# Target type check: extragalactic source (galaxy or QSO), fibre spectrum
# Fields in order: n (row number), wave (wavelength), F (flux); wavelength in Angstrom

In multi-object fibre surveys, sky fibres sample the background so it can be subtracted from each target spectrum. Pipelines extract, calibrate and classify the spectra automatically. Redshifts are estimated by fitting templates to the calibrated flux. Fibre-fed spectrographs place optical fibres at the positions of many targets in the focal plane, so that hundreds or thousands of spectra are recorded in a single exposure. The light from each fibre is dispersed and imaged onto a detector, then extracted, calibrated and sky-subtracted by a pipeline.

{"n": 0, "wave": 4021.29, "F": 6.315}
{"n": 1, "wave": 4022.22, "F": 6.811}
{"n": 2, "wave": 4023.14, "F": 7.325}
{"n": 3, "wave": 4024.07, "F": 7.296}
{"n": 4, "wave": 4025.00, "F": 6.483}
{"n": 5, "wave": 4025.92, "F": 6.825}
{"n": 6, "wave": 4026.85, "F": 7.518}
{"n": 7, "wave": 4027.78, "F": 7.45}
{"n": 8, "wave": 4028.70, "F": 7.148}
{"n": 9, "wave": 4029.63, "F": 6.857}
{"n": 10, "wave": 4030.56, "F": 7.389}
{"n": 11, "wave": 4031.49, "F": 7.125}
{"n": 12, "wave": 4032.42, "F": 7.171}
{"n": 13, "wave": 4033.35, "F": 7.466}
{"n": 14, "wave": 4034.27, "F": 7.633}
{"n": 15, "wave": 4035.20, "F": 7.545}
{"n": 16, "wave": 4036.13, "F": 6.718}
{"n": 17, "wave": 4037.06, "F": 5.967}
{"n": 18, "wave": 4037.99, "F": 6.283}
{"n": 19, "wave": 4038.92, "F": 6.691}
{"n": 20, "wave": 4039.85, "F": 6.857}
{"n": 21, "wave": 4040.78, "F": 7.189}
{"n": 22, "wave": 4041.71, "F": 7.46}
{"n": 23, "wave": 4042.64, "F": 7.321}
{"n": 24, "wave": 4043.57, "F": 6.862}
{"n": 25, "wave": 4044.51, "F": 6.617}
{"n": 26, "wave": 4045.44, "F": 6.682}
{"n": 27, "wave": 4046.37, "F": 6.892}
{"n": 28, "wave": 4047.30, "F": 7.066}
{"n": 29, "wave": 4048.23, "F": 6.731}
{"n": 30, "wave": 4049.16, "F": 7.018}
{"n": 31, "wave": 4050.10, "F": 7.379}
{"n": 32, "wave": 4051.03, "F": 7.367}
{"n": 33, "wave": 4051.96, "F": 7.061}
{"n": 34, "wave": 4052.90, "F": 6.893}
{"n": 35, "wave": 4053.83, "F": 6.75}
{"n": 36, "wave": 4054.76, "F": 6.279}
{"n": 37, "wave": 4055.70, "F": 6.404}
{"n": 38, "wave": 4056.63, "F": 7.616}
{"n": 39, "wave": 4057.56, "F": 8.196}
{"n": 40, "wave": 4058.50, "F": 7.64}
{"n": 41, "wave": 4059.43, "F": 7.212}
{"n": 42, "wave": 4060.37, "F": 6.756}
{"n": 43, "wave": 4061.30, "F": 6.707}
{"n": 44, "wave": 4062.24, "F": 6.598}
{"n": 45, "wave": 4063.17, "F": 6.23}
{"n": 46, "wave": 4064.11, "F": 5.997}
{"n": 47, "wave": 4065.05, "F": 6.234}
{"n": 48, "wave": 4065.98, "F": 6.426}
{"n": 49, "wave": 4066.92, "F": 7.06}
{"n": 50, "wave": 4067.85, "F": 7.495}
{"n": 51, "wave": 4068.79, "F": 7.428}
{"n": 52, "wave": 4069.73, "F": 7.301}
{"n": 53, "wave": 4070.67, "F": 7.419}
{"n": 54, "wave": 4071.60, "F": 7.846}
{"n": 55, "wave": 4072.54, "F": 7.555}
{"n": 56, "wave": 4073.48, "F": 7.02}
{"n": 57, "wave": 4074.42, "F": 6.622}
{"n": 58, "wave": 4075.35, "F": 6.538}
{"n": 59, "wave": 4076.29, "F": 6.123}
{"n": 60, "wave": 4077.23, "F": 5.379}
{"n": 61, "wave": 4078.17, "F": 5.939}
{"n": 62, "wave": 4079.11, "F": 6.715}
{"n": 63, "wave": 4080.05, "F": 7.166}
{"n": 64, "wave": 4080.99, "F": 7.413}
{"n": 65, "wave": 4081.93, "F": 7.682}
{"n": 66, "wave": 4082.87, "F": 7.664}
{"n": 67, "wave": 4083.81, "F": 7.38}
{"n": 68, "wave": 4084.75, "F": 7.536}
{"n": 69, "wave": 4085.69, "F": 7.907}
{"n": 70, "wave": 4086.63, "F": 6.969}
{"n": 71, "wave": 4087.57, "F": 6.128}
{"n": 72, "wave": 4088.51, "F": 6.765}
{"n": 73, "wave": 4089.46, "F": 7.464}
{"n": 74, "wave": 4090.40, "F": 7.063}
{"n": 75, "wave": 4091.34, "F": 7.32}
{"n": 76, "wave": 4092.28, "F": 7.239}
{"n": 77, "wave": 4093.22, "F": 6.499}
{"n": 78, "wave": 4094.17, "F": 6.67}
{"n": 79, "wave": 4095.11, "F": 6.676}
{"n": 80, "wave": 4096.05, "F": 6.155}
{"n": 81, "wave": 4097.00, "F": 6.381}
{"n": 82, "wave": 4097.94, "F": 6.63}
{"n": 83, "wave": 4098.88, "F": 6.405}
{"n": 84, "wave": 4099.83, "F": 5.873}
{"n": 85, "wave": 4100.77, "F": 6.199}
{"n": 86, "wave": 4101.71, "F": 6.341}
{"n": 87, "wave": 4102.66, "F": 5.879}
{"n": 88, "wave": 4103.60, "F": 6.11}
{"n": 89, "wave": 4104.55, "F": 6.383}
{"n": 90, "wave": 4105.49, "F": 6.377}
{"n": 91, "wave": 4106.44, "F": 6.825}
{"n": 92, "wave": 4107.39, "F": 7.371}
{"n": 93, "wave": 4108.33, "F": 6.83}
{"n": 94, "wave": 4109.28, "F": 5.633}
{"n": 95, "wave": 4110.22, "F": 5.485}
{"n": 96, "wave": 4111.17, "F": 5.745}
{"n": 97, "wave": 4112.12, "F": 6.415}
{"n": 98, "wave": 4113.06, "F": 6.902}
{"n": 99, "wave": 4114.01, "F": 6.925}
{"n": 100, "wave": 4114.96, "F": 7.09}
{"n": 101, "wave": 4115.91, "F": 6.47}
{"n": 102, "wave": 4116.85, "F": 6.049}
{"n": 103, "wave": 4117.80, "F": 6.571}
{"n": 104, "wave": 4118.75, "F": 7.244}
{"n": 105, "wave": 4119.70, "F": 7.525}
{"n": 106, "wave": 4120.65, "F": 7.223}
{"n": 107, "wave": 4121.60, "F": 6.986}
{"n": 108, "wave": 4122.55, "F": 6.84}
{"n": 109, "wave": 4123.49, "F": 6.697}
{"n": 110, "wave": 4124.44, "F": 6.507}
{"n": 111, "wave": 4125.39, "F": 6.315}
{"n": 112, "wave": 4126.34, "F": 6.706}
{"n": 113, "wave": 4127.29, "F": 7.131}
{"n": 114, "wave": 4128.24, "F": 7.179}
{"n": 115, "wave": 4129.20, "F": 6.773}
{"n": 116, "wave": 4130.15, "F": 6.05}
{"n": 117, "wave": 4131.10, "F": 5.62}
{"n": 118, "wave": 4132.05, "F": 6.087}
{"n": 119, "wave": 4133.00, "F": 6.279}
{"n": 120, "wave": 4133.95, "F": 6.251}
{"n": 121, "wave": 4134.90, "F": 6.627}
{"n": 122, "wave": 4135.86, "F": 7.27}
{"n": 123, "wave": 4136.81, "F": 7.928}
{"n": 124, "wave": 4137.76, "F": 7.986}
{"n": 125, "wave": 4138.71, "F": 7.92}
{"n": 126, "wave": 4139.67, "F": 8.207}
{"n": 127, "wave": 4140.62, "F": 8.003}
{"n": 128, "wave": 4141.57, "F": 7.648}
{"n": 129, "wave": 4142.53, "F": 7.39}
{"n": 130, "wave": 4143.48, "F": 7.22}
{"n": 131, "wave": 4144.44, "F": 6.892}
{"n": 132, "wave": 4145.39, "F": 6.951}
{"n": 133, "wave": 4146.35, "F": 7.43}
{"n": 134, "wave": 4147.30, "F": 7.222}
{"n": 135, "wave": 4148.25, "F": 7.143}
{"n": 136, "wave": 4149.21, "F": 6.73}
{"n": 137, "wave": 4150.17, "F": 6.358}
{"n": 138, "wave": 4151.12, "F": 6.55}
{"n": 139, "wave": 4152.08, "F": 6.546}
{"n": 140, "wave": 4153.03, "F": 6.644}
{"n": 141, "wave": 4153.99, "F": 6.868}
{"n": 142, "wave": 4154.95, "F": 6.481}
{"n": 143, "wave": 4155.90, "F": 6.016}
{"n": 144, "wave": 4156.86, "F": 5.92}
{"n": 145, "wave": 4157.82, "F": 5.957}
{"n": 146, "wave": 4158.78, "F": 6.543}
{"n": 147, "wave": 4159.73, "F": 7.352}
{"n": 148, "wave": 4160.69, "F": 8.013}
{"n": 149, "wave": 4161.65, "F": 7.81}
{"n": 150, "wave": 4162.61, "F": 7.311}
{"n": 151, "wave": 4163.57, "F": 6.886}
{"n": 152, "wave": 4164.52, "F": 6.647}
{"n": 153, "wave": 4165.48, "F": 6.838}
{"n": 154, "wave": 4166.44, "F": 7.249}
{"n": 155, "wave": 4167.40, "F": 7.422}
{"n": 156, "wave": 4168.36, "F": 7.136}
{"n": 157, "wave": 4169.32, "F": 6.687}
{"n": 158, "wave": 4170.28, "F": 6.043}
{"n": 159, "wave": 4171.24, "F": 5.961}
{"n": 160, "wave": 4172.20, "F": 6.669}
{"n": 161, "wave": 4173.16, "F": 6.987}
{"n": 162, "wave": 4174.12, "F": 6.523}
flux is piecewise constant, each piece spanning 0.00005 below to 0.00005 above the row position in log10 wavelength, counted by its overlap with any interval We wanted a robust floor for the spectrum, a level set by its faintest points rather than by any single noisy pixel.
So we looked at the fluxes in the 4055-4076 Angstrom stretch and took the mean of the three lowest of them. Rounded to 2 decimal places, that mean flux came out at 6.15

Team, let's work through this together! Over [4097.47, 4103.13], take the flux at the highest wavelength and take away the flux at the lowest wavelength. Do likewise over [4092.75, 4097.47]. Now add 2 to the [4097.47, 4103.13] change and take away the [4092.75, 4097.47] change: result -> 1.4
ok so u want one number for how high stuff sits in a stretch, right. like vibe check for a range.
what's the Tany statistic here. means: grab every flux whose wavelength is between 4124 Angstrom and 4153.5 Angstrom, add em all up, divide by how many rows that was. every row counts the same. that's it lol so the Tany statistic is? 6.95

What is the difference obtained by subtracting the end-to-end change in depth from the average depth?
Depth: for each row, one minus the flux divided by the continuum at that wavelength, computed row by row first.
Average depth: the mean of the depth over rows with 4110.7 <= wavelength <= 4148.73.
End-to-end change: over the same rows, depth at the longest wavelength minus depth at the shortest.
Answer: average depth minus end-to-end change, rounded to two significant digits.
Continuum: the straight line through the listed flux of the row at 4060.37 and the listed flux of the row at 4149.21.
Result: 0.18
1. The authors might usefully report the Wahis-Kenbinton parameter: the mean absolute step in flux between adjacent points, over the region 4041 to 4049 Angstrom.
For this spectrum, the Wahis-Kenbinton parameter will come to 0.23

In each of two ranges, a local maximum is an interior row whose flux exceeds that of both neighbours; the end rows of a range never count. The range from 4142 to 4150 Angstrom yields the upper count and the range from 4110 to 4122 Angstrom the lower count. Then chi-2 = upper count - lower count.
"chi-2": -1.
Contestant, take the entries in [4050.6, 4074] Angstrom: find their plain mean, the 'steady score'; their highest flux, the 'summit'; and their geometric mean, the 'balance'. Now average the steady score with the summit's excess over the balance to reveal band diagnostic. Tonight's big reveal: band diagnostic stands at 4.11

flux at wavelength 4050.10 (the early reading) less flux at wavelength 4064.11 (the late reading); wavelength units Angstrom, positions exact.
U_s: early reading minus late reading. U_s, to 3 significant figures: 1.38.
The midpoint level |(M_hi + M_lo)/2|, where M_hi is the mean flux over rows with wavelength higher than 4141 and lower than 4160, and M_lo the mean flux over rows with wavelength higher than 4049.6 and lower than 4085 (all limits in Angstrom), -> 6.88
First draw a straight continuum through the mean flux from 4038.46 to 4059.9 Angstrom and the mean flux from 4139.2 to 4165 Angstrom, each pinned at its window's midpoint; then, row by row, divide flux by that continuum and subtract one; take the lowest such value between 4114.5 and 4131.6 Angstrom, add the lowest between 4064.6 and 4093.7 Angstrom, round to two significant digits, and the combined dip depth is -0.43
